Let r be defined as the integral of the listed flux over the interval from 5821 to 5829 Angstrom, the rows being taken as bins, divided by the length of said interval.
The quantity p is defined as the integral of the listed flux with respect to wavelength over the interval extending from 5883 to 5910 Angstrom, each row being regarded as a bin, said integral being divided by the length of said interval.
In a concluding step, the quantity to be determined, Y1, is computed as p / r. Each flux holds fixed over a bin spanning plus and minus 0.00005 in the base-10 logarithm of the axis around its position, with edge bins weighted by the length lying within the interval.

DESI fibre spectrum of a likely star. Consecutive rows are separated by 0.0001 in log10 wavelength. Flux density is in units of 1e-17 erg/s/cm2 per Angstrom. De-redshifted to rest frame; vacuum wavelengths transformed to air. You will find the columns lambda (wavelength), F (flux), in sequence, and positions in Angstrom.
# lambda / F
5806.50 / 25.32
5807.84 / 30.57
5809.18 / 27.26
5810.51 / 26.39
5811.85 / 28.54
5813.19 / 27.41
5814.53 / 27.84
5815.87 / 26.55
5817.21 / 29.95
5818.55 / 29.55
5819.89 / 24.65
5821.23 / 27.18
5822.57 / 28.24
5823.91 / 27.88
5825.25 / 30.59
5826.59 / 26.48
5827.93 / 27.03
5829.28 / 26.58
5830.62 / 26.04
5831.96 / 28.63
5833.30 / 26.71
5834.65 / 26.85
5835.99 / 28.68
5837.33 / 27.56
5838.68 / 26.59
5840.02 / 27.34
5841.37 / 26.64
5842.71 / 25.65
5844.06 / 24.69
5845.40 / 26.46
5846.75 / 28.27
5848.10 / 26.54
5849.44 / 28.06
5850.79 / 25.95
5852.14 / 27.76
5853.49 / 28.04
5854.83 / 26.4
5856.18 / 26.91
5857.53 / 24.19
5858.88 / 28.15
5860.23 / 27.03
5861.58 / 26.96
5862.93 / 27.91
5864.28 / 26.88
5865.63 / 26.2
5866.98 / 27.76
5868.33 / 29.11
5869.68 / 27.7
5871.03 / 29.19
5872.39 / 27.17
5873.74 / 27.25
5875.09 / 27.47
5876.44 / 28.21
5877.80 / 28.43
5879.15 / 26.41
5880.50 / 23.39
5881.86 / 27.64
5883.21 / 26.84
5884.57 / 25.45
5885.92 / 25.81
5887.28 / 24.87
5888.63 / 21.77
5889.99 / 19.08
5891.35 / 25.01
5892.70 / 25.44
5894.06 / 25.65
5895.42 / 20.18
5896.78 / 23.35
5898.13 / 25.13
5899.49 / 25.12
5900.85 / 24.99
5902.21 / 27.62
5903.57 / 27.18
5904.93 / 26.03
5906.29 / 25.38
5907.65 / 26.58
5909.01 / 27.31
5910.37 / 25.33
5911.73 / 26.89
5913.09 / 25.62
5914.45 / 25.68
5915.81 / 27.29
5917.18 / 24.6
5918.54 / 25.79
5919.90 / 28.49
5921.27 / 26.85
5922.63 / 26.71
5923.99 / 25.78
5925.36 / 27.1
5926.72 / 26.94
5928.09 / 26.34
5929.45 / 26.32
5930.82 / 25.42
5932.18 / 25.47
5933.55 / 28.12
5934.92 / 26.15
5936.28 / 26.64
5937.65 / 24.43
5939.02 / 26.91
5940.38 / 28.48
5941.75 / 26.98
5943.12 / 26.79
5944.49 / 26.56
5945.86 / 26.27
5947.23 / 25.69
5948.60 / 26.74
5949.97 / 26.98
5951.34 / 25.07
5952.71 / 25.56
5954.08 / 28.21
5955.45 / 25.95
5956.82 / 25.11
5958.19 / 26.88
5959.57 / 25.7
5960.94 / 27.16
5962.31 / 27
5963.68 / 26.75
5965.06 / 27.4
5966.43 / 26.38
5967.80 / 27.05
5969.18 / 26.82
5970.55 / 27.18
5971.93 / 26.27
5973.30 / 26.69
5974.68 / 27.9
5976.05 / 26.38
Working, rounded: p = 24.9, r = 27.9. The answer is 0.89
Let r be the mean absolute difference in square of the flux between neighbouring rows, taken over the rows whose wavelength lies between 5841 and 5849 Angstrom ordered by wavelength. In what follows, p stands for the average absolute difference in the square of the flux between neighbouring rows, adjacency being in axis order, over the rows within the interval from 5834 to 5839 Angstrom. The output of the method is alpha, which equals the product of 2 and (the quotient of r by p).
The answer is 2.1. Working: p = 72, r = 77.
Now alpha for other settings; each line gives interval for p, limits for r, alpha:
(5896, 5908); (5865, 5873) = 3.4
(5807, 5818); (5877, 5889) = 2.0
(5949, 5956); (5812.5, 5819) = 1.6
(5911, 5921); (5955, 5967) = 1.2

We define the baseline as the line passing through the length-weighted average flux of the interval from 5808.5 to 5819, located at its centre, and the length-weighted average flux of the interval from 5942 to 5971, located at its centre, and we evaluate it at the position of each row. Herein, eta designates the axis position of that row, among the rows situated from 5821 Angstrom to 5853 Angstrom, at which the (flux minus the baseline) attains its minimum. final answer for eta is 5844.06 Angstrom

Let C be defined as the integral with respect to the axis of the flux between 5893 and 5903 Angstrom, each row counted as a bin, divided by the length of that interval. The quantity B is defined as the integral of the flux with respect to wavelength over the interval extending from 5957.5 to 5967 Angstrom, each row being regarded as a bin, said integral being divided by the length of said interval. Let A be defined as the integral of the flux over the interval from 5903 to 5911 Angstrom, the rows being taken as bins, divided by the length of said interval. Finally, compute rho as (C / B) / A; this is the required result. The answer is 0.0350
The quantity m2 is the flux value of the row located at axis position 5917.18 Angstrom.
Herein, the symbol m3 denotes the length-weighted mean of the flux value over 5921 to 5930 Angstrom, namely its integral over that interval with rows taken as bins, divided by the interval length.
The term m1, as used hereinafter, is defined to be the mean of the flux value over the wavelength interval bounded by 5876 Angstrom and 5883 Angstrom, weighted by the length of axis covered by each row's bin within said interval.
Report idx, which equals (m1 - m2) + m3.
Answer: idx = 29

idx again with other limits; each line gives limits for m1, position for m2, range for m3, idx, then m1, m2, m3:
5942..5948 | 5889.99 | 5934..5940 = 34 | 26.4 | 19.08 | 26.3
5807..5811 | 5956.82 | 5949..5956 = 29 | 28.0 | 25.11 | 26.4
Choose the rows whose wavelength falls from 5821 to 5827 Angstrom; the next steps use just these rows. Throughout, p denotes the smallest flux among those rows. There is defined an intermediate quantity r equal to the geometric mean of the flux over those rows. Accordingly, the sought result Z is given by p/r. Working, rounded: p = 26.48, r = 28.0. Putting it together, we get 0.94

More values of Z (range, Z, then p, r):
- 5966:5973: 0.98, 26.27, 26.7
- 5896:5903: 0.93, 23.35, 25.2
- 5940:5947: 0.97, 26.27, 27.0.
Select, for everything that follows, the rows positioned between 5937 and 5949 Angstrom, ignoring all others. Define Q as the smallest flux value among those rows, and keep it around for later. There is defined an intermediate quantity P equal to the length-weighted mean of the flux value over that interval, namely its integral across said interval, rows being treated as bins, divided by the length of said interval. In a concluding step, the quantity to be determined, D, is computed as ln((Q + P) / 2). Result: 3.24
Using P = 26.5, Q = 24.43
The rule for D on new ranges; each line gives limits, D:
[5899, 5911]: 3.24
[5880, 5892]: 3.08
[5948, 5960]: 3.24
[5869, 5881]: 3.23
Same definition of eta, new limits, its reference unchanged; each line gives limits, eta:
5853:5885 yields 5880.50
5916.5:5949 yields 5917.18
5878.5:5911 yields 5889.99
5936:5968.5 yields 5937.65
